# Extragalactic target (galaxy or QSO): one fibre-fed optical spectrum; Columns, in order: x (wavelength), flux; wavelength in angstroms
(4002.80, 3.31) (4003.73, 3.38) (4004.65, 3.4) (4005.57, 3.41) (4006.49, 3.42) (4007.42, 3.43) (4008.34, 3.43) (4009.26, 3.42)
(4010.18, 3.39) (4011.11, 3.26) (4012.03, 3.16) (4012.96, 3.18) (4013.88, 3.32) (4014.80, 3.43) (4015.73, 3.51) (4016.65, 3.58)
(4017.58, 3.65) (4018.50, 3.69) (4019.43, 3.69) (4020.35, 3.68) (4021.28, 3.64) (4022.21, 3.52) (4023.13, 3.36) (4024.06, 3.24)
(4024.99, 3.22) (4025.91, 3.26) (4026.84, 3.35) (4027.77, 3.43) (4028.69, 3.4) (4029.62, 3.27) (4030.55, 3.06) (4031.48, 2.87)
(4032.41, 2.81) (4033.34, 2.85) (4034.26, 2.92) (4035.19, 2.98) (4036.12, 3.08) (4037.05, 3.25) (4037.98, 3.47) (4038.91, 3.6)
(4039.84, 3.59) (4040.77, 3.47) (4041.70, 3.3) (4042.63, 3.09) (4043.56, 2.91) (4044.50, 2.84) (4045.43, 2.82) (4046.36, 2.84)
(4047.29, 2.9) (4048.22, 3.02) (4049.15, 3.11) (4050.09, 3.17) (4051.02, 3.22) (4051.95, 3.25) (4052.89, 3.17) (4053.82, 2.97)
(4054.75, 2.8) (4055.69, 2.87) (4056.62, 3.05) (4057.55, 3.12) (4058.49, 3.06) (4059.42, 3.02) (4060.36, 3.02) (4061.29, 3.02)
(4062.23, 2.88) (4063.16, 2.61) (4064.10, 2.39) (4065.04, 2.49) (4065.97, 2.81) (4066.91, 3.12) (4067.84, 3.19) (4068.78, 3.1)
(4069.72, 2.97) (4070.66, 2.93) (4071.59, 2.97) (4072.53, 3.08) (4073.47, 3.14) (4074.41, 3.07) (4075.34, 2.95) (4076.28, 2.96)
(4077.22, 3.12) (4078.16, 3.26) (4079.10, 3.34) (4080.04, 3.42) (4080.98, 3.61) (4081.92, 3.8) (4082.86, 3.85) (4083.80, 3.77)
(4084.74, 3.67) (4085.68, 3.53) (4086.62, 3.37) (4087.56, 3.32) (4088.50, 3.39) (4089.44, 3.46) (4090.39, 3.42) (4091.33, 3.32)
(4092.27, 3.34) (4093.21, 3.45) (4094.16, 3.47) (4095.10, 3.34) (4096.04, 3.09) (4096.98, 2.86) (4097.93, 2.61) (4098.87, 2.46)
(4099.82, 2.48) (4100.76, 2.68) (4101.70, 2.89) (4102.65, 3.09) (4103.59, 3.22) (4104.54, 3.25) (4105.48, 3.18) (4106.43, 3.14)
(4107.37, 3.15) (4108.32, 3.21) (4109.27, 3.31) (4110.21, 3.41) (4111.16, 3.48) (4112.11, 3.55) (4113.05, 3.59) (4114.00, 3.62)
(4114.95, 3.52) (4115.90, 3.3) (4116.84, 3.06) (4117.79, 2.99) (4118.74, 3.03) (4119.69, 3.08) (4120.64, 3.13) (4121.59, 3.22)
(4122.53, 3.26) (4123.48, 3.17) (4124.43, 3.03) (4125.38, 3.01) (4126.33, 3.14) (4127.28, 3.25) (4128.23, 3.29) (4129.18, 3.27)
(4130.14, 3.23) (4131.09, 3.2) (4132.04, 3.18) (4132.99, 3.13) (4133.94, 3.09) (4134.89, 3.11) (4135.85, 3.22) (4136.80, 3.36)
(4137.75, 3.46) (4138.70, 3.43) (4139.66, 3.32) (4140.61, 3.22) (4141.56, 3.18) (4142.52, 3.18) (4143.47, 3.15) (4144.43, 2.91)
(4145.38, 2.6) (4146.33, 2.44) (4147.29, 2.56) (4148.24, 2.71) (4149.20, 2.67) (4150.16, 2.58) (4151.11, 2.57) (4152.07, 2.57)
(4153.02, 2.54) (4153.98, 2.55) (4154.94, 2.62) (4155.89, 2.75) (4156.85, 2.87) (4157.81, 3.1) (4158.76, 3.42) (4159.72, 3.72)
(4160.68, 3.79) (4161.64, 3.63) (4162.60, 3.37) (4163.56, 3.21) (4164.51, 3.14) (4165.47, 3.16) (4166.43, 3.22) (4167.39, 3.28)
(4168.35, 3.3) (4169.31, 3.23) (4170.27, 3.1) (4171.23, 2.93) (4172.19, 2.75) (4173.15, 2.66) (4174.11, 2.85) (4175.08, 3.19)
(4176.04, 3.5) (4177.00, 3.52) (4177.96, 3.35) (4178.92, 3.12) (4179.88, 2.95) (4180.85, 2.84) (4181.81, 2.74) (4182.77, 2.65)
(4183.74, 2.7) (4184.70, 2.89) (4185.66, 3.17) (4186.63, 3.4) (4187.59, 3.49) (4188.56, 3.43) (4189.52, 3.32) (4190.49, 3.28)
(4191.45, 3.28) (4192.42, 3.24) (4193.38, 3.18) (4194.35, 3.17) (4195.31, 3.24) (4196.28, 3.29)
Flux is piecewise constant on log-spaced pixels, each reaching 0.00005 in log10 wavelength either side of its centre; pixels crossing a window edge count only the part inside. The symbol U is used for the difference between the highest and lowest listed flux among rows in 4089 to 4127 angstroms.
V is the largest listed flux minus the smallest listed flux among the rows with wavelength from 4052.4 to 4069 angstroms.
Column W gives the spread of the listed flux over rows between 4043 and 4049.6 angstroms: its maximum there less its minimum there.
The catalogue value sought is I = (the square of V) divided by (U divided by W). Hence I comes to 0.16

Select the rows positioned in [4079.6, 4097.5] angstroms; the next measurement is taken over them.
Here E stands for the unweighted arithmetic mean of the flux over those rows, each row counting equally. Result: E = 3.45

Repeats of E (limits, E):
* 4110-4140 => 3.25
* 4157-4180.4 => 3.23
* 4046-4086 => 3.11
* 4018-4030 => 3.44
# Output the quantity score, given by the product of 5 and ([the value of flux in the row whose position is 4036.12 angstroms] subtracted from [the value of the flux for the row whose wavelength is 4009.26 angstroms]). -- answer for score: 1.7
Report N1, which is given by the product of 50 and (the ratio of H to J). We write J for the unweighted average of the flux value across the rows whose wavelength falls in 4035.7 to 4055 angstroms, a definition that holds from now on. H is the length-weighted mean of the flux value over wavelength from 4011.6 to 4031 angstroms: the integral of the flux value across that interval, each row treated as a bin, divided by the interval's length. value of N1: 54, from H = 3.4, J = 3.14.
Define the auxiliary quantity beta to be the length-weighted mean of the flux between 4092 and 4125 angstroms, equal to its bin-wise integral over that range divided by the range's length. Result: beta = 3.16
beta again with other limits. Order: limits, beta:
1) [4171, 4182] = 3.04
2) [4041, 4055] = 3.04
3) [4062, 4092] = 3.20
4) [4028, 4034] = 3.06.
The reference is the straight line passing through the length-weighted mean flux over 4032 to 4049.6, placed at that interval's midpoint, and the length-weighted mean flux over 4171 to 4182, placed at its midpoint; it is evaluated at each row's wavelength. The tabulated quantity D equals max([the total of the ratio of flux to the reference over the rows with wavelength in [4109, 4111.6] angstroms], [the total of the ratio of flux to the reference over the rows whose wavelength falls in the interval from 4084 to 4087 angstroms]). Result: 3.43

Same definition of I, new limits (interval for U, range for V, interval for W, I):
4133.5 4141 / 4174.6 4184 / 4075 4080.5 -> 0.96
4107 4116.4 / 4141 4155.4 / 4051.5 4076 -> 1.00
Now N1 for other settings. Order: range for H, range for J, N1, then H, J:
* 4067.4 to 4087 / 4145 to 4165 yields 56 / 3.3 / 2.92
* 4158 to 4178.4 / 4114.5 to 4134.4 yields 51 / 3.3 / 3.17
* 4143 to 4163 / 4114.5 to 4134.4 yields 46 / 2.9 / 3.17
